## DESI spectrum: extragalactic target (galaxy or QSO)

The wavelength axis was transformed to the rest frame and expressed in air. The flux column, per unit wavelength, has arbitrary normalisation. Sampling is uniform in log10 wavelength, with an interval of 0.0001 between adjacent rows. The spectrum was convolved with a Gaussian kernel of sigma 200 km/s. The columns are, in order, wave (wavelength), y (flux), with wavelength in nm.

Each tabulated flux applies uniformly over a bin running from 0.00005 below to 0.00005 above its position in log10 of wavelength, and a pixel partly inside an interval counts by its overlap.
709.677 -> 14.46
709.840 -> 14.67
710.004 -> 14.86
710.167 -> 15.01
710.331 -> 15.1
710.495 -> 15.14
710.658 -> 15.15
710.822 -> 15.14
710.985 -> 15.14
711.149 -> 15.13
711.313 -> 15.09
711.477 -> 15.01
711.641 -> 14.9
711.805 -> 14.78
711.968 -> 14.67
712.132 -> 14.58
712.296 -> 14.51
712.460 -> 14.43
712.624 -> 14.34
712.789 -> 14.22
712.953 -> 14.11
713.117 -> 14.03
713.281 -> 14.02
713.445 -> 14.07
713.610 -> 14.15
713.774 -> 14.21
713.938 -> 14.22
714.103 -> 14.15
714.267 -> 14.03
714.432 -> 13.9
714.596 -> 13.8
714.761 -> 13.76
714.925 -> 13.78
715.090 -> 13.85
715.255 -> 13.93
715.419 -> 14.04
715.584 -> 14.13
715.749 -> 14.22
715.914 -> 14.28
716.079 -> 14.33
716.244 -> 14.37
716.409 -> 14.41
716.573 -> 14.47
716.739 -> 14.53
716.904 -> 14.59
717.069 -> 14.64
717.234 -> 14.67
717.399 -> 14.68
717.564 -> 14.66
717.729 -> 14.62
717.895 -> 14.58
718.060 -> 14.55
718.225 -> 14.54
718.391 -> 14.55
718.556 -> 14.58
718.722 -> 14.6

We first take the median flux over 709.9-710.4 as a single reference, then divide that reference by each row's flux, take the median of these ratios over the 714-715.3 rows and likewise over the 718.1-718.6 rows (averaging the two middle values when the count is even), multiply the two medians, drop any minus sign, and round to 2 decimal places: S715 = 1.12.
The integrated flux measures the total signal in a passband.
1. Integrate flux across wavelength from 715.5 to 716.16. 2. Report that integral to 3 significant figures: 9.39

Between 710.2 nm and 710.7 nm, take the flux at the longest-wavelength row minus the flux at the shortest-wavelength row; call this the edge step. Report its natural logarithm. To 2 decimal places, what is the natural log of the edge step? -3.00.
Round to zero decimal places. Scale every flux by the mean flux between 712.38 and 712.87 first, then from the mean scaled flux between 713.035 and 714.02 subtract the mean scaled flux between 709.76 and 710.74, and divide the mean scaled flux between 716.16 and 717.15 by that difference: -17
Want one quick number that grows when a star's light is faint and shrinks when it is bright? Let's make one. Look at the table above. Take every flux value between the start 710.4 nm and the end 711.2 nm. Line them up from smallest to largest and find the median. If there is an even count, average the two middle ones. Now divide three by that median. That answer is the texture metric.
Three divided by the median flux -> 0.198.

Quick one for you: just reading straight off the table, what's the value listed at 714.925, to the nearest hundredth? 13.78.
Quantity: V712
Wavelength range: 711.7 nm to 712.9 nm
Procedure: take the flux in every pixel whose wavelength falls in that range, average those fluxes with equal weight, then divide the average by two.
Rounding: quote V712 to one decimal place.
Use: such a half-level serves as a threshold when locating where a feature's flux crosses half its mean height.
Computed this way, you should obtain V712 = 7.3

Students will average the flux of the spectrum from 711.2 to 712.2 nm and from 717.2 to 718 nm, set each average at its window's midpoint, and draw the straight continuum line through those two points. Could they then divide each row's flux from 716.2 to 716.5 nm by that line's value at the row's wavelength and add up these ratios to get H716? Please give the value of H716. 2.0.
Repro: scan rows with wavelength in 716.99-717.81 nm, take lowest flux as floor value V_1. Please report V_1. 14.62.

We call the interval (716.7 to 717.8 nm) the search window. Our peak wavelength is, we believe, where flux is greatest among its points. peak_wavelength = 717.399 nm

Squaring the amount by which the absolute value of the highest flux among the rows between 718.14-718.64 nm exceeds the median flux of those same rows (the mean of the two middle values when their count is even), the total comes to 0.001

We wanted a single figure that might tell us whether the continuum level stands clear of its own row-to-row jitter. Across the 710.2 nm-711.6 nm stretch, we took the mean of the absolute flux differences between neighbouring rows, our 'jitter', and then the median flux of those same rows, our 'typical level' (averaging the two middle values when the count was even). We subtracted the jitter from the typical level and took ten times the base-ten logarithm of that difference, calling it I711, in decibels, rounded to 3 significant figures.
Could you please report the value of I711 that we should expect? 11.8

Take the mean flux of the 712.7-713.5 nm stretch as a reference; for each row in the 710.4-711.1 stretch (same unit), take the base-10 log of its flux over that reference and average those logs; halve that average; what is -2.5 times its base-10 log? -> 4.5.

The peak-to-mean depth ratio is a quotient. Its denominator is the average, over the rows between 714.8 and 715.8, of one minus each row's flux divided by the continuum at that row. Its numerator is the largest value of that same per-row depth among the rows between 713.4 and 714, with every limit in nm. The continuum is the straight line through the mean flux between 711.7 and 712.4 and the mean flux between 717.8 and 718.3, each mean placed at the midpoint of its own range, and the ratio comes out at 1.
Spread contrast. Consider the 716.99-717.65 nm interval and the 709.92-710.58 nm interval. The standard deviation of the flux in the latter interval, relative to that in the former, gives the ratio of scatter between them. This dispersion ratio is 7.3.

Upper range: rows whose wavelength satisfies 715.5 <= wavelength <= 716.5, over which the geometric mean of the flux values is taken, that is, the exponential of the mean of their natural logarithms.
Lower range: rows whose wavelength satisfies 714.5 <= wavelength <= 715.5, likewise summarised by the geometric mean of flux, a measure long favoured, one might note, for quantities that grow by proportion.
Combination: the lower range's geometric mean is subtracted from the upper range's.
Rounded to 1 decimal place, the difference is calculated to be 0.4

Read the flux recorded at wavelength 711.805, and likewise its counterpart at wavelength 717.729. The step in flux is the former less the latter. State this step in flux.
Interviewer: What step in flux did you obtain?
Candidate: 0.16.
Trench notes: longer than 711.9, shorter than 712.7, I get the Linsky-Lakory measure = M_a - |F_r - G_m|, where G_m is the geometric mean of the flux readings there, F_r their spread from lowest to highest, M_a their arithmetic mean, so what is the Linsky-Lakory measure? 0.33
